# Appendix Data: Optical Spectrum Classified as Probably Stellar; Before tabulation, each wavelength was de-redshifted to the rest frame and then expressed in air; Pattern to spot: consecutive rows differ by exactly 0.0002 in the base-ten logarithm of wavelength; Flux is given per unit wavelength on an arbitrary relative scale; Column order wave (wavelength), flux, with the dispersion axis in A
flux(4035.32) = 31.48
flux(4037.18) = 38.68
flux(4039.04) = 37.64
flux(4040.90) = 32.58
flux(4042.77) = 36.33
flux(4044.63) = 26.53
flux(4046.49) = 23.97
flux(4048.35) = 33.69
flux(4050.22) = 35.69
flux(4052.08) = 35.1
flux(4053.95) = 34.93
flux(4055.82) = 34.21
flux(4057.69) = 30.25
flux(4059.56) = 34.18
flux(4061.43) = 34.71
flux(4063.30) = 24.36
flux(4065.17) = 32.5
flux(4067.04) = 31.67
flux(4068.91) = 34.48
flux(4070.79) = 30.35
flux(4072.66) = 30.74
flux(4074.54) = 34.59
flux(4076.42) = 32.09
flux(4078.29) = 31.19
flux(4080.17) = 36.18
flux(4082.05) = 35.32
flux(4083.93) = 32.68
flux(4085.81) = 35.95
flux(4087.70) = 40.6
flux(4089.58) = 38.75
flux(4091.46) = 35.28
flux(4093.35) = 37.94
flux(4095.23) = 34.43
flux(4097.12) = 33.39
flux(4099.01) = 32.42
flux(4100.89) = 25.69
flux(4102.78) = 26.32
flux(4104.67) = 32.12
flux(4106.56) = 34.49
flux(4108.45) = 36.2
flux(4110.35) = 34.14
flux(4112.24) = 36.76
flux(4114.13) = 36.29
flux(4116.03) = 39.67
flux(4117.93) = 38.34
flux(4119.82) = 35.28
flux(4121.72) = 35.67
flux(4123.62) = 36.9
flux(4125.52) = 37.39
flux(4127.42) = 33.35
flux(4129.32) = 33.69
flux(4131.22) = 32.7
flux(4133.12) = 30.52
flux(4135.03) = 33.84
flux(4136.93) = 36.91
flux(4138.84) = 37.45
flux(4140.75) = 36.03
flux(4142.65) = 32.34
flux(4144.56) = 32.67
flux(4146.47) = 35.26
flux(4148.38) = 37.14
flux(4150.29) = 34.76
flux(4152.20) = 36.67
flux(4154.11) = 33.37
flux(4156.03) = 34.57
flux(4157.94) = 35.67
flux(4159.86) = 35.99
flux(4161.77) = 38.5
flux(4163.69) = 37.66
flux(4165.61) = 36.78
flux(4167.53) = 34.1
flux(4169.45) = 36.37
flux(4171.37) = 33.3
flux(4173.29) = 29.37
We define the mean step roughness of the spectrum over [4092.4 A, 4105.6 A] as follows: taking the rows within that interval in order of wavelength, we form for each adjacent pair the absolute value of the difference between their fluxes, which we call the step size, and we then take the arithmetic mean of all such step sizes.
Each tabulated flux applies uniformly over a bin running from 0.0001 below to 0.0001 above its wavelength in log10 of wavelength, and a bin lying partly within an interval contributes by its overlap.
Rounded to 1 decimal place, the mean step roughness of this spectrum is 3.1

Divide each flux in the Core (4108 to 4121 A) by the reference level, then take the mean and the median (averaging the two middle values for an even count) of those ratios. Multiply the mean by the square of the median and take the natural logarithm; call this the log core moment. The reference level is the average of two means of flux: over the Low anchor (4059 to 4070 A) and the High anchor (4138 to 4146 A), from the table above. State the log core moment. 0.27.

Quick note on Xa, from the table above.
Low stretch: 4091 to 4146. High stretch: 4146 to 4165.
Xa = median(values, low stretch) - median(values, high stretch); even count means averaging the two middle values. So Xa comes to -1.3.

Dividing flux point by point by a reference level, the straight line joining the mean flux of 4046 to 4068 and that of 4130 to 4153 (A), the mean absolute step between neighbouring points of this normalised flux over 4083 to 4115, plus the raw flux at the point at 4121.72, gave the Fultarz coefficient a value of 36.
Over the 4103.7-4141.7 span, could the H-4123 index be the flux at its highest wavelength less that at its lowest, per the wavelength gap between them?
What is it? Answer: 0.11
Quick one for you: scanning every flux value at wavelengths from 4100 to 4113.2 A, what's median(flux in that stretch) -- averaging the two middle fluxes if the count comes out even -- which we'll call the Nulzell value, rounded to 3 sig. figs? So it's 34.1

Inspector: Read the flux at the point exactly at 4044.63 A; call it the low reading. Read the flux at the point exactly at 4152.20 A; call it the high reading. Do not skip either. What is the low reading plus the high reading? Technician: 63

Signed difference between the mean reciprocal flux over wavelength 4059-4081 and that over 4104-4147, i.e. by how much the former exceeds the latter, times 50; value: 0.14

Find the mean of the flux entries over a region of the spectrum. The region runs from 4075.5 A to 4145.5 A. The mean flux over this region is 34.6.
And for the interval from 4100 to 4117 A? 33.5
